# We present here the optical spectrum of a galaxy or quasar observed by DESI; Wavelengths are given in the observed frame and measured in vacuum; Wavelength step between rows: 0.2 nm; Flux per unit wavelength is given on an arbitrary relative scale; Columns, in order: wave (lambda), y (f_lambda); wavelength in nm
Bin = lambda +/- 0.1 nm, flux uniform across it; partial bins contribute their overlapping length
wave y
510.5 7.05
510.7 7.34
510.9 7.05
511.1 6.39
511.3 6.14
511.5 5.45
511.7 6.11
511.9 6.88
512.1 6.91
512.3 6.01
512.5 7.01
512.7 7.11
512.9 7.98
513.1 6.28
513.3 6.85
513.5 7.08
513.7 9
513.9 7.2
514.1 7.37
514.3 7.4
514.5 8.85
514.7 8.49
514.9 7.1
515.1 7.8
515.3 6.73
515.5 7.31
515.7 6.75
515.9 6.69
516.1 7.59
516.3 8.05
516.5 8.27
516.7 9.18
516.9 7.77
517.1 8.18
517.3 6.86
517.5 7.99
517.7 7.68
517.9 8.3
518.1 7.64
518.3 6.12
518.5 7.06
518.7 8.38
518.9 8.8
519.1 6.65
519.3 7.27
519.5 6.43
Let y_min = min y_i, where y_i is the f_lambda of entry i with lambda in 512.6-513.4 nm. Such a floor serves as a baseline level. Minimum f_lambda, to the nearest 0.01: 6.28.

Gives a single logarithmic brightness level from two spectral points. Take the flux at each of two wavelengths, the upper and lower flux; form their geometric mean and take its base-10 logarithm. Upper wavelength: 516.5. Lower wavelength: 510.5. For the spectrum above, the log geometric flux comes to 0.883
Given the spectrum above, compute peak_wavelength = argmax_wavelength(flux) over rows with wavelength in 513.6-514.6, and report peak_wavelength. 513.7 nm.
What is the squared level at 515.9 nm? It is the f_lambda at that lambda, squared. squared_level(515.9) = 45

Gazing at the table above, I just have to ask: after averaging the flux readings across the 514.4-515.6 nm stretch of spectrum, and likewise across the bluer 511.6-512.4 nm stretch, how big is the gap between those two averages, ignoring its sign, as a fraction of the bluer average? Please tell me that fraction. 0.19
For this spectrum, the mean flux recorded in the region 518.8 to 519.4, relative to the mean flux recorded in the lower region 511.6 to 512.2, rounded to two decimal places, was 1.14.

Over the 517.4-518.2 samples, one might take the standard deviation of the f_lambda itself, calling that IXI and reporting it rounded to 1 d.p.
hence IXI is 0.3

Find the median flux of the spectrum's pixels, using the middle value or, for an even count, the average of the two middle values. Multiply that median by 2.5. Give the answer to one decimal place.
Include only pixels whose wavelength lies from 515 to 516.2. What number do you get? 17.6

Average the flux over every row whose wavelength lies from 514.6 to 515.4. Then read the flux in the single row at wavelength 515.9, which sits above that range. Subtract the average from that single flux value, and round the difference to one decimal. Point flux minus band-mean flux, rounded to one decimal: -0.8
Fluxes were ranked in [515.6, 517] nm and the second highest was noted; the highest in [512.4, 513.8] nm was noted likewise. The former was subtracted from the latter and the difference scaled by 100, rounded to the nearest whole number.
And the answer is 73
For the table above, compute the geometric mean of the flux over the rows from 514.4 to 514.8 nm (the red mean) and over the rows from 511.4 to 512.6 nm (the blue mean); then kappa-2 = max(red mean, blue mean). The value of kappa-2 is 8.67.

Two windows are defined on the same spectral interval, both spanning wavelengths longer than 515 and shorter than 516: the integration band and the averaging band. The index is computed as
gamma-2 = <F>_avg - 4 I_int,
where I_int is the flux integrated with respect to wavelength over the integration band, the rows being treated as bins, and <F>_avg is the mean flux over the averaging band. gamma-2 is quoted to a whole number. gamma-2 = -21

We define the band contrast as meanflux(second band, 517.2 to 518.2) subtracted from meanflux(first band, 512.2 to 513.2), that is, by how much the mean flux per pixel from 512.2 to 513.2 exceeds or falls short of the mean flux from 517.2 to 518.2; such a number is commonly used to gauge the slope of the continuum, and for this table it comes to -0.8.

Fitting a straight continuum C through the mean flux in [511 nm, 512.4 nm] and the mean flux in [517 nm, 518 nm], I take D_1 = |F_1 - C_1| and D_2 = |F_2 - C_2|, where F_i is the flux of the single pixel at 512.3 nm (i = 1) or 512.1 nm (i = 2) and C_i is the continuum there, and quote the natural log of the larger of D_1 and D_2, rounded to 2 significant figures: -0.63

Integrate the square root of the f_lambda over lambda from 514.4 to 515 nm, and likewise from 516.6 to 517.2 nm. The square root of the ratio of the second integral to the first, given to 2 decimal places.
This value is 1.01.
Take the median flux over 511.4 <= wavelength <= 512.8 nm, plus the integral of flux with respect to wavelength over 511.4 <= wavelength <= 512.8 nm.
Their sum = 16.0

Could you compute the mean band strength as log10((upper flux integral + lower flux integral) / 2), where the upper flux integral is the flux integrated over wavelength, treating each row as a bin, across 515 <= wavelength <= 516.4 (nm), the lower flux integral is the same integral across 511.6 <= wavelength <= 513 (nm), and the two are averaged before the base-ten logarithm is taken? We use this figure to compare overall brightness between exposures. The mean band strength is 1.00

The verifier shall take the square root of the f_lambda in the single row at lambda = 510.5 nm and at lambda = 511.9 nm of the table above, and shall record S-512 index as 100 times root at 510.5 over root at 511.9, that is 101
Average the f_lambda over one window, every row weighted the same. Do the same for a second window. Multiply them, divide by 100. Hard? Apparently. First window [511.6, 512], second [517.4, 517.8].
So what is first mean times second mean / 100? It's 0.51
